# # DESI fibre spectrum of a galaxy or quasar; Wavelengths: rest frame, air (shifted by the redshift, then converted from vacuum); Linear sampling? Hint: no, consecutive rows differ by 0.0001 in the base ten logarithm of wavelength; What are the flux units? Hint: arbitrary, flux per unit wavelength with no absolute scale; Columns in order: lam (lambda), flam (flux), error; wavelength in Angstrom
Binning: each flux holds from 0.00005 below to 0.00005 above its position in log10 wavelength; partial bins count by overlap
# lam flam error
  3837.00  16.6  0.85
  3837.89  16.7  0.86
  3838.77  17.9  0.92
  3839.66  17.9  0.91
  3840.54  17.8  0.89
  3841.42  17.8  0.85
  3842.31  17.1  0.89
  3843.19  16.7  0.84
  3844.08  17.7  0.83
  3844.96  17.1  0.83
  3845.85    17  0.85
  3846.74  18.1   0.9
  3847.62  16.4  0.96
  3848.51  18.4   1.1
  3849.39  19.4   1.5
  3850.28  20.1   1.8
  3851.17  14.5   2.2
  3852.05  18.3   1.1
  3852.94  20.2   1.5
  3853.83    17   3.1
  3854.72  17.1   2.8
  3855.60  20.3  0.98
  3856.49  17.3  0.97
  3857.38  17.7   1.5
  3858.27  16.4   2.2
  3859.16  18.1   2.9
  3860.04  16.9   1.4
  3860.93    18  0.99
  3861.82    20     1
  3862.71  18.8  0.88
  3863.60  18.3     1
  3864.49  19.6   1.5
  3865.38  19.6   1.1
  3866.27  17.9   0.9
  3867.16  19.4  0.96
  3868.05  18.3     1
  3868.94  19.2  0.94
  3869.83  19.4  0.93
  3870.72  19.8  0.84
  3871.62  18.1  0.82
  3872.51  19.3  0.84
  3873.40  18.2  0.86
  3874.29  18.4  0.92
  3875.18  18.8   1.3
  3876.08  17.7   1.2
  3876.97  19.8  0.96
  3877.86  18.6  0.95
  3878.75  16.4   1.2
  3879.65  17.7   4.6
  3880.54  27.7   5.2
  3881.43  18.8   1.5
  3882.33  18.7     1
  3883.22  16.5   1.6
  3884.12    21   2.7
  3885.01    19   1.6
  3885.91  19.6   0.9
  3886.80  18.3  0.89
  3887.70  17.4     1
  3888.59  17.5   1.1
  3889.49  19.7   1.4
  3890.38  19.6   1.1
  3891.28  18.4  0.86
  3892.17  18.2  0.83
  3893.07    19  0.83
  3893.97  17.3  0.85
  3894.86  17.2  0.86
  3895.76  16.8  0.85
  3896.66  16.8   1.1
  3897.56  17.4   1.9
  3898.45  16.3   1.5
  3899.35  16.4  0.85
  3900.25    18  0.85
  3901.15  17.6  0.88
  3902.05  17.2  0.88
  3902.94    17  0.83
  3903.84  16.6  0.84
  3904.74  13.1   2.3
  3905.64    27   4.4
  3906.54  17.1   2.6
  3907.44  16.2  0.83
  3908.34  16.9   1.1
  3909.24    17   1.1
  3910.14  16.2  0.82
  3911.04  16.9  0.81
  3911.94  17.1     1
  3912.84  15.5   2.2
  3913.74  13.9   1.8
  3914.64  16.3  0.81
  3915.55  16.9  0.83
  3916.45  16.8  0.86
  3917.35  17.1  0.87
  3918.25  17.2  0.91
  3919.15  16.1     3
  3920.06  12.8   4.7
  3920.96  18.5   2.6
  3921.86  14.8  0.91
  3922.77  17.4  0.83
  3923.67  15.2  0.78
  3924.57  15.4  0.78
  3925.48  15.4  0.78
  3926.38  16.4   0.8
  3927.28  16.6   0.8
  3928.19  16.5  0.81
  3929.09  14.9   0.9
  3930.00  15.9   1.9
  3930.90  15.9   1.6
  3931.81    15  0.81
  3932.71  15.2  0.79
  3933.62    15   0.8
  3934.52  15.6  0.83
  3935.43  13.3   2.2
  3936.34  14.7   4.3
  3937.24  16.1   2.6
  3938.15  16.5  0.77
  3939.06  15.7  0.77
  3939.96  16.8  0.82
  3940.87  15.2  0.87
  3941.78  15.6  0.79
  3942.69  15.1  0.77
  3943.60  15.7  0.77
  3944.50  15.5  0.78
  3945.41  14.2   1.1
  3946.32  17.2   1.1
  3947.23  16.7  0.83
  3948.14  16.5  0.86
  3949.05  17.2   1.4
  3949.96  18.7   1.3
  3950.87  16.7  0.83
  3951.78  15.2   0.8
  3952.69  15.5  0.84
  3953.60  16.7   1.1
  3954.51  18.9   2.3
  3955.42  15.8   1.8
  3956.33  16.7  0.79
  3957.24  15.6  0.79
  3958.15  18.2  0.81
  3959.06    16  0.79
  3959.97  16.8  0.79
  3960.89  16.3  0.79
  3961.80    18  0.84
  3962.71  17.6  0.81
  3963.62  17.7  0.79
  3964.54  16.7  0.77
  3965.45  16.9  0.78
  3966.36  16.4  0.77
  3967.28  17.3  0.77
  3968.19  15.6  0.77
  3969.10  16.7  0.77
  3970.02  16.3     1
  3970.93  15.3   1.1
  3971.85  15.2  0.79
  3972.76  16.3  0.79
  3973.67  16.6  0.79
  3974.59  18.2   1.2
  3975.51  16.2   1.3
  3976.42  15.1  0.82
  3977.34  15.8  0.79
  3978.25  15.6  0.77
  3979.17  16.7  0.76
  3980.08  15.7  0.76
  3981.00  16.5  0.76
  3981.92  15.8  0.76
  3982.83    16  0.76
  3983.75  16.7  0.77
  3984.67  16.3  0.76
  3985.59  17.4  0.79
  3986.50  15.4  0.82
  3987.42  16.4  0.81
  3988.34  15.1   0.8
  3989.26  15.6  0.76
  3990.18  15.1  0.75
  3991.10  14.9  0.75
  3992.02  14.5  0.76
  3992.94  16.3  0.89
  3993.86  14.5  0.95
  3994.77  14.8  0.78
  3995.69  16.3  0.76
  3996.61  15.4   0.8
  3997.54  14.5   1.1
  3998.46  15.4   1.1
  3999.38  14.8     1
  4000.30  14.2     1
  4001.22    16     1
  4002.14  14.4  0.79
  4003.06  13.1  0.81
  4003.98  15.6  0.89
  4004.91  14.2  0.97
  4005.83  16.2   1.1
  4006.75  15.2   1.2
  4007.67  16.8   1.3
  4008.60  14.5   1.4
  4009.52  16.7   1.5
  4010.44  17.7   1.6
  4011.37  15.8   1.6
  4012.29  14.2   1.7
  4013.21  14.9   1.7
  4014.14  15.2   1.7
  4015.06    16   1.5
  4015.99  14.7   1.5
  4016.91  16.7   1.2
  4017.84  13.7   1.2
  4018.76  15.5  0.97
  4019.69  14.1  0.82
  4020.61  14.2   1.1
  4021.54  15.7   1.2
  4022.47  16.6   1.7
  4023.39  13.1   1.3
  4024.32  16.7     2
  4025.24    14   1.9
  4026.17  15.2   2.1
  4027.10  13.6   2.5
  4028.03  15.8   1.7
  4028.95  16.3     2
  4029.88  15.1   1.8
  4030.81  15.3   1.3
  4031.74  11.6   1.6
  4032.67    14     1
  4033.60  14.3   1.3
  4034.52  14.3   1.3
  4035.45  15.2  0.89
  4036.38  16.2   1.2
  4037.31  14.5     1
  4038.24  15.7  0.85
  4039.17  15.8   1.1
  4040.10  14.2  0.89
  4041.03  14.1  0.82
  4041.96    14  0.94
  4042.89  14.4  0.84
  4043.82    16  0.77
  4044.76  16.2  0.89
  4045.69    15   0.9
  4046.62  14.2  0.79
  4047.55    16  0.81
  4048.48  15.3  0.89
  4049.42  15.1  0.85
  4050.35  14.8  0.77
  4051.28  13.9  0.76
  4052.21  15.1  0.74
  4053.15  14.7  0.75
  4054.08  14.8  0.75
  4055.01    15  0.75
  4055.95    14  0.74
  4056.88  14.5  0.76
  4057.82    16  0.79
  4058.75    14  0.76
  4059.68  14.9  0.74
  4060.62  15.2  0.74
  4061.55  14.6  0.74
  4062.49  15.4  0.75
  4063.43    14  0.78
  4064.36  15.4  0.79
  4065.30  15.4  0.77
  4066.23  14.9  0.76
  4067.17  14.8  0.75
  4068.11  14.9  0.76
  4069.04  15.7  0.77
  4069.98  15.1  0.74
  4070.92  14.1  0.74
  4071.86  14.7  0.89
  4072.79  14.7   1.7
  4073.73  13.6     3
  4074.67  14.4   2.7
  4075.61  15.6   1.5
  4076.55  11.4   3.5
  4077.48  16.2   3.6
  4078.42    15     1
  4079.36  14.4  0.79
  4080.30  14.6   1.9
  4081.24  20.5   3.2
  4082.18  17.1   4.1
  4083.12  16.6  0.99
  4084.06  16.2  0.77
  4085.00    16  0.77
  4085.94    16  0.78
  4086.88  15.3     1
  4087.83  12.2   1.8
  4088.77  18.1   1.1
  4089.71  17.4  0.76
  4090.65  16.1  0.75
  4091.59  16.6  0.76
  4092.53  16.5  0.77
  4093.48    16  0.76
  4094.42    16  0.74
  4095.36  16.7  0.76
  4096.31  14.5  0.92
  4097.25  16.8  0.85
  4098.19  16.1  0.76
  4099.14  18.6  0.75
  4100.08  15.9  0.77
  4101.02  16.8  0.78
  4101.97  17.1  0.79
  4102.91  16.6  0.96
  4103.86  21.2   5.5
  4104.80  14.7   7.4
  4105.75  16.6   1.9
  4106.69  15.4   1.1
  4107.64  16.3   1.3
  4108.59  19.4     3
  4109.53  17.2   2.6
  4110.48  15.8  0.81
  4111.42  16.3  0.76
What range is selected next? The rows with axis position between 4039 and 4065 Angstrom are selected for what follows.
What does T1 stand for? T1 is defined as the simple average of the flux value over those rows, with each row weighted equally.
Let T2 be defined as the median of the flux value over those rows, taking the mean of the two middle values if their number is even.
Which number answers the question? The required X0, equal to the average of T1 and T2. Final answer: 14.86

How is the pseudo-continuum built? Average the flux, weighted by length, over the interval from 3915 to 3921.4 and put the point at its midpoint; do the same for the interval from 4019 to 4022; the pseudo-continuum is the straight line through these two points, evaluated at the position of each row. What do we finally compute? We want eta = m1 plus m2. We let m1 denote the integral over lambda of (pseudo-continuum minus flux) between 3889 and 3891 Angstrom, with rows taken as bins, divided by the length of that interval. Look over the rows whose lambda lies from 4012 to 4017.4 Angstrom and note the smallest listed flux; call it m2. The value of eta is 12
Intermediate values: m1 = -2.6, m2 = 14.2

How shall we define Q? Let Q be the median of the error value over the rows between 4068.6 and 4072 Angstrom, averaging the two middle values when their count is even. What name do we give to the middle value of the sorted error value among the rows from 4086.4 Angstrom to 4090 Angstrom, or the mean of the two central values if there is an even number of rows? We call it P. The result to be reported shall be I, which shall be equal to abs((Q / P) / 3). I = 0.24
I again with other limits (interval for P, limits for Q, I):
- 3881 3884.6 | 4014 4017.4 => 0.32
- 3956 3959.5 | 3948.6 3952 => 0.45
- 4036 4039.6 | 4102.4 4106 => 1.17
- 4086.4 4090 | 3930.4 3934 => 0.26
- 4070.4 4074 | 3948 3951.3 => 0.28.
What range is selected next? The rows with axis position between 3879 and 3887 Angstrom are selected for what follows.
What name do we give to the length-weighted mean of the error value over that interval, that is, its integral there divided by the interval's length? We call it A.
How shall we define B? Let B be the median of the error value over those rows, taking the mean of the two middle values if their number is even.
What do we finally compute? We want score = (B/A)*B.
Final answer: 1.1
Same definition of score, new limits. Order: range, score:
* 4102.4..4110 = 1.7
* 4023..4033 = 1.8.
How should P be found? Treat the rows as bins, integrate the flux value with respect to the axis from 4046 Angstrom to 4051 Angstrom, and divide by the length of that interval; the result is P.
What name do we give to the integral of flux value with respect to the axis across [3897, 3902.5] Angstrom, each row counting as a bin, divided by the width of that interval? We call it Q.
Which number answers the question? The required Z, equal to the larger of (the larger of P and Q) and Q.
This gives 17.2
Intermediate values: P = 15.0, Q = 17.2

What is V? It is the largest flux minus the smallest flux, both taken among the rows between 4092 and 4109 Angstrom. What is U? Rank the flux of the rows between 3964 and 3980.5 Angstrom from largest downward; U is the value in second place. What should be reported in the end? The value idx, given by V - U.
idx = -10.6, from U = 17.3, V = 6.7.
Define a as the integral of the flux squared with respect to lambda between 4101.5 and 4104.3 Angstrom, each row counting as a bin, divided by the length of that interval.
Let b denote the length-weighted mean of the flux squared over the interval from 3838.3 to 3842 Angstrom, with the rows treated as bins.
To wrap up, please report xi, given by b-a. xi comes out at -20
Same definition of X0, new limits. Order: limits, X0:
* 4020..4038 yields 14.96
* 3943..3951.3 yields 16.59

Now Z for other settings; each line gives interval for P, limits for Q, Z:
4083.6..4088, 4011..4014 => 15.3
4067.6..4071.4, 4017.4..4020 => 14.9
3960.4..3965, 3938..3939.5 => 17.2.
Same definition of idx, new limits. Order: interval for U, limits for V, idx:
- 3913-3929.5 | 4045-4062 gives -15.3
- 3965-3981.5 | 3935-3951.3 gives -11.9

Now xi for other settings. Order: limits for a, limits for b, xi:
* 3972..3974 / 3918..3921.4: -2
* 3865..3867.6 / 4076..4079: -153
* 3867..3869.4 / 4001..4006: -139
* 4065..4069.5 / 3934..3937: -13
